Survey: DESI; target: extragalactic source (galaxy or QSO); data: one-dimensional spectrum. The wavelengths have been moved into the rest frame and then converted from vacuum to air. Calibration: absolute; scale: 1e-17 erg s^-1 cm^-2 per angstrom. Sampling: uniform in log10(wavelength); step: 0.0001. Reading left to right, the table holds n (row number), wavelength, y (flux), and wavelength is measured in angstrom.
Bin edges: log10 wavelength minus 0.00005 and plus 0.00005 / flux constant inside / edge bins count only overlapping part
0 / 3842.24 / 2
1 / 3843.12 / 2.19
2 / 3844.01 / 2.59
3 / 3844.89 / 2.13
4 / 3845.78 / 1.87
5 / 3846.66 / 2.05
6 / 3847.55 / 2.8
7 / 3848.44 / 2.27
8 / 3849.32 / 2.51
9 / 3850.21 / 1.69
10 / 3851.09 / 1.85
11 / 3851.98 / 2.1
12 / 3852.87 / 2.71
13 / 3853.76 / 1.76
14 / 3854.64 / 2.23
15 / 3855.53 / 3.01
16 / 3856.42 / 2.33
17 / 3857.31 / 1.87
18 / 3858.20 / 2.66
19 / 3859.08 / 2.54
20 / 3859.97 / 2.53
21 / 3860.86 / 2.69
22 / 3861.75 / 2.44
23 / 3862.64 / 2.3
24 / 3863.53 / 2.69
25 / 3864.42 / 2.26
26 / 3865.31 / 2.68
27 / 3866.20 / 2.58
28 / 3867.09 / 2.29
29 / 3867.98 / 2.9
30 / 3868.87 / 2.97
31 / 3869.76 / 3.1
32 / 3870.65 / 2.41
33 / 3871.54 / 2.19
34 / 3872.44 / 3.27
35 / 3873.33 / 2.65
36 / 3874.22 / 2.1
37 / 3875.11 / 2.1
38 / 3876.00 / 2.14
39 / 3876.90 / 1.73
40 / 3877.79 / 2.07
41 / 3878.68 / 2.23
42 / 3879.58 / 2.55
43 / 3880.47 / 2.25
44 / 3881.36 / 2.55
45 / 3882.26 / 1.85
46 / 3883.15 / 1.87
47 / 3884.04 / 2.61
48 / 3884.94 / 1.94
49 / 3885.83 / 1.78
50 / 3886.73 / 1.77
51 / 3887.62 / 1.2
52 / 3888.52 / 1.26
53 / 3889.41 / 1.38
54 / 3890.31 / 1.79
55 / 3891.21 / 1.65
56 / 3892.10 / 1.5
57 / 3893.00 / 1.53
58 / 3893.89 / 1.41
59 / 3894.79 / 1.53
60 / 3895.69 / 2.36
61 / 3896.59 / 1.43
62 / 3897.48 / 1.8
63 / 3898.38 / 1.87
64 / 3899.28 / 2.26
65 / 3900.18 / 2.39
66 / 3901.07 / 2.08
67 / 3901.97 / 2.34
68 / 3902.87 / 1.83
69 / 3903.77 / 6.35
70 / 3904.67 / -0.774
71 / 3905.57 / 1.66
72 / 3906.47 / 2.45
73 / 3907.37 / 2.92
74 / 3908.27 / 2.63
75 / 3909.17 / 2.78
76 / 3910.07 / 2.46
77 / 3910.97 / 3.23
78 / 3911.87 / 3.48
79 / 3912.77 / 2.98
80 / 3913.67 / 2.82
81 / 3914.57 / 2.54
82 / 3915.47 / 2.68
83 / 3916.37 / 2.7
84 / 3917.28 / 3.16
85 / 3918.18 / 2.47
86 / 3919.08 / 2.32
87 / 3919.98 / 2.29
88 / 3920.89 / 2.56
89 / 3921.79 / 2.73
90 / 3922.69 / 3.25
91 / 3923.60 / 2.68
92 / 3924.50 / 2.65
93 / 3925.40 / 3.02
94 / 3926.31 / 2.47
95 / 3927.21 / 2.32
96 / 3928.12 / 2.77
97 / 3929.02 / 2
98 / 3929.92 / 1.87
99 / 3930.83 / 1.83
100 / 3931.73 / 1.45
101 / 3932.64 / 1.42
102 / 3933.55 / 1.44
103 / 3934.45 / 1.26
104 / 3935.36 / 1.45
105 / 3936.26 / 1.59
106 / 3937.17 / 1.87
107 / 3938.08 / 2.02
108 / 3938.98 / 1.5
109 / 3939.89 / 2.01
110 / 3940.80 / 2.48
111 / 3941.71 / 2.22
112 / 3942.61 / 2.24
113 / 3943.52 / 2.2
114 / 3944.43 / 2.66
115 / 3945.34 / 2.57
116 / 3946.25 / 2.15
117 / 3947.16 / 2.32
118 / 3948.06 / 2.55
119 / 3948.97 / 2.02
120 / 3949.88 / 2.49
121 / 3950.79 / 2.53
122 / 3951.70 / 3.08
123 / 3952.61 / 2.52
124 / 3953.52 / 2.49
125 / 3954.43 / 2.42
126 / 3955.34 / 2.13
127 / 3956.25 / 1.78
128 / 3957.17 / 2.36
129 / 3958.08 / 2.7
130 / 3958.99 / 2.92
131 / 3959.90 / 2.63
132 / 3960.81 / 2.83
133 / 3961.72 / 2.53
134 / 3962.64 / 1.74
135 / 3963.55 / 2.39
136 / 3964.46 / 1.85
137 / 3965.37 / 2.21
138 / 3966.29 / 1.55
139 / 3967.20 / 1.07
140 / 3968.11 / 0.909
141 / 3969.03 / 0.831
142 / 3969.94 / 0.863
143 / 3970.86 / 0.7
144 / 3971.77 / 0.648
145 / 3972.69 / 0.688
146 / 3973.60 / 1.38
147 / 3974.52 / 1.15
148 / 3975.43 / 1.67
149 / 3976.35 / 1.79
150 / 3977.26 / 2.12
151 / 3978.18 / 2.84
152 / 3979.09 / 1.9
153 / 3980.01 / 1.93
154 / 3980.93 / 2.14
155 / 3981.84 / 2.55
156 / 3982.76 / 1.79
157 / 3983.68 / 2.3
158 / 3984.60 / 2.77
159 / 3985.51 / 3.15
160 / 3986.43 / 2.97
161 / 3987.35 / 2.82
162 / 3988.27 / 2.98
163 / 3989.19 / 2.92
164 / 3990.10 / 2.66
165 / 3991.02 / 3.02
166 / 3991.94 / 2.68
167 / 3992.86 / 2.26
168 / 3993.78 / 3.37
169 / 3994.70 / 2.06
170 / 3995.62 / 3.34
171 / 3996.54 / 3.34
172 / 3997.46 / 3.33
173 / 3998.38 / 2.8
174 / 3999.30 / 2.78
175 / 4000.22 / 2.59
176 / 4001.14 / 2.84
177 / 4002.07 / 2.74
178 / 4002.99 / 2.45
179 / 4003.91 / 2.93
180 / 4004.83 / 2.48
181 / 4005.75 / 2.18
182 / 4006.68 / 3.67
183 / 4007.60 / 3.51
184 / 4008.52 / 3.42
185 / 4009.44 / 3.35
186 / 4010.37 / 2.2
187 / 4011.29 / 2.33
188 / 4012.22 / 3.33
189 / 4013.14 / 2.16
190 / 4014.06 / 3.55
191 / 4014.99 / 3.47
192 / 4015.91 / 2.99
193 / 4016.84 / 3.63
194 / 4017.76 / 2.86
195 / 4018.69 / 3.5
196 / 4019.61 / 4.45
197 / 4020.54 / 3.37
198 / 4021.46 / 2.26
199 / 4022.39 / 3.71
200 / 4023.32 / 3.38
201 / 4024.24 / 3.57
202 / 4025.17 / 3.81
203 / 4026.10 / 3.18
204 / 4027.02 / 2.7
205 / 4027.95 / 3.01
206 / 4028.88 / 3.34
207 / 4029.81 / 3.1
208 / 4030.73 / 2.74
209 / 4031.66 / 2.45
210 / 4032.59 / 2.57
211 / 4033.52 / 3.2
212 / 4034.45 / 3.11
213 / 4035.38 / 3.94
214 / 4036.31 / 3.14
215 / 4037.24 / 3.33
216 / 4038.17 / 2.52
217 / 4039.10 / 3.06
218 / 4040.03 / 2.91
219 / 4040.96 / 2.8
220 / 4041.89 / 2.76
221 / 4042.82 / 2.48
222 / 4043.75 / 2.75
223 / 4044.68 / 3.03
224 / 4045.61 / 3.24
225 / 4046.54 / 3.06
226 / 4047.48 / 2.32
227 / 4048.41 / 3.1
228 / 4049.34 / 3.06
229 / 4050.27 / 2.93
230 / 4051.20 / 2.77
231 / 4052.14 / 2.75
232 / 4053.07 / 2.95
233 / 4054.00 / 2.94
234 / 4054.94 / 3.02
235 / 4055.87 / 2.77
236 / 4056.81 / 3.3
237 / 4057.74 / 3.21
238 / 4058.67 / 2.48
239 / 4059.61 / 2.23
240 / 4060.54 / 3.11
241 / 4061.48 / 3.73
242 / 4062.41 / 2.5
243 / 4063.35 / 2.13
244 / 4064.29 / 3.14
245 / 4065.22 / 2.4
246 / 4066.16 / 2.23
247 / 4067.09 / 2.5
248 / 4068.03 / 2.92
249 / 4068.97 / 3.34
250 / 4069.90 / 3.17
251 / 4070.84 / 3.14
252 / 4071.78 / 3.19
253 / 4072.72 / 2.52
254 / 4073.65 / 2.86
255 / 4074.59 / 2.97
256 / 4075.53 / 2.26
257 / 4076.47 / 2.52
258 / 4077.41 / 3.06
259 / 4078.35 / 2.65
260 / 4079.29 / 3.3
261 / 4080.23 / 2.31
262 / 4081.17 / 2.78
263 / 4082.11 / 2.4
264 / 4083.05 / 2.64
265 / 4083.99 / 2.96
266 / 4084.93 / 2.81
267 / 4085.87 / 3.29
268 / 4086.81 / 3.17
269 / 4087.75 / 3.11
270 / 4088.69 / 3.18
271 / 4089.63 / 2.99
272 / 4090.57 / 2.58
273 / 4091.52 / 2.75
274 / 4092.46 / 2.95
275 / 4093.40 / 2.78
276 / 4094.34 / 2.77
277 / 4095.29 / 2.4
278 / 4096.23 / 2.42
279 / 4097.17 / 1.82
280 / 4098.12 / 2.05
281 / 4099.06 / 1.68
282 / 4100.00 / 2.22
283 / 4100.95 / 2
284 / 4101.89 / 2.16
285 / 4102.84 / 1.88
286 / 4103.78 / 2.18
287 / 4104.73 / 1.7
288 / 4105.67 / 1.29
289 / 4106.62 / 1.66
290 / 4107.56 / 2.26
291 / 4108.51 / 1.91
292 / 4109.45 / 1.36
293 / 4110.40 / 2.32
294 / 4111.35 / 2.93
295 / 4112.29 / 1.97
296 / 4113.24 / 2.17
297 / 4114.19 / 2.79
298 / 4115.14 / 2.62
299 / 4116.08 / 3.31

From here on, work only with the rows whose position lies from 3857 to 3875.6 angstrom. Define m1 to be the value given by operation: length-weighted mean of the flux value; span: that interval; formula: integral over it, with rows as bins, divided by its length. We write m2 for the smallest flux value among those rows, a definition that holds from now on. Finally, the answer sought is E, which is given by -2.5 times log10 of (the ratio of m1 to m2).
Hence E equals -0.33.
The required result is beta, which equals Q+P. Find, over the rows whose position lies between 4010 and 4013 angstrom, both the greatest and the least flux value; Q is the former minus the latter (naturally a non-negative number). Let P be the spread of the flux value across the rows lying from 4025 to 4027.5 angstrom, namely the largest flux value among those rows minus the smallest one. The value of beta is 2.24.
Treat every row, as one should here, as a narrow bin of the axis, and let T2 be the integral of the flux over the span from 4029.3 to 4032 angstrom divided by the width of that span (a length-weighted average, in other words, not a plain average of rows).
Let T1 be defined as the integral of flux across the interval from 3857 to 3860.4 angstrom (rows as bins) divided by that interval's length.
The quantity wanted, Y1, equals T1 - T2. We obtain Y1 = -0.4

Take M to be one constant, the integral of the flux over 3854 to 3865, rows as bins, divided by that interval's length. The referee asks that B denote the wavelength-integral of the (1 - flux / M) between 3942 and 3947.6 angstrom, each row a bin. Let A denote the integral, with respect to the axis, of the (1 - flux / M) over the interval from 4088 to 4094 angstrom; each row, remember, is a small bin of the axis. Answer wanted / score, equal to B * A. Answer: -0.24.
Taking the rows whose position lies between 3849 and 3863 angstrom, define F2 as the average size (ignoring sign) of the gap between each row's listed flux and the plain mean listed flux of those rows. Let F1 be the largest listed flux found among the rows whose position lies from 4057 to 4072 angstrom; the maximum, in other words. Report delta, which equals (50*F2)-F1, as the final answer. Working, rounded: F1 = 3.73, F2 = 0.31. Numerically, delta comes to 12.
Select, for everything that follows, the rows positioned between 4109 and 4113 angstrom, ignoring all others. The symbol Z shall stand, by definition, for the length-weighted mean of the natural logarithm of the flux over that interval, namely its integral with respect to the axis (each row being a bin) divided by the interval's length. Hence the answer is 0.73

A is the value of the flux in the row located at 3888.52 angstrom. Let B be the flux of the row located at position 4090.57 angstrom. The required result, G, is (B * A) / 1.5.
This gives 2.2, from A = 1.26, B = 2.58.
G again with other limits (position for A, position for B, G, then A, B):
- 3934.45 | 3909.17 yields 2.3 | 1.26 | 2.78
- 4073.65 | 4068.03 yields 5.6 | 2.86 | 2.92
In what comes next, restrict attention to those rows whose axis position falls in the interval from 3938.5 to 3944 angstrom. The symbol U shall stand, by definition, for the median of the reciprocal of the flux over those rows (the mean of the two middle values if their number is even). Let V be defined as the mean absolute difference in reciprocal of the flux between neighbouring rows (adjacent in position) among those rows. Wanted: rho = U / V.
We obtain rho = 7.0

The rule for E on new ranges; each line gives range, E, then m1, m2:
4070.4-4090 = -0.26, 2.9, 2.26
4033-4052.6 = -0.27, 3.0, 2.32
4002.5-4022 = -0.38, 3.1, 2.16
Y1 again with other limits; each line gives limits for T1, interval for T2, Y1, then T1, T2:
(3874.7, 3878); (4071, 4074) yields -0.9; 2.00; 2.89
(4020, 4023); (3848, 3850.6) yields 1.0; 3.15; 2.17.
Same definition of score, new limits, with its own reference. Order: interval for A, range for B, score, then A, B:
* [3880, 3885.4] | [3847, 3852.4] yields 0.34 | 0.6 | 0.55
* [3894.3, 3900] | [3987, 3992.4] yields -1.12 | 1.3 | -0.87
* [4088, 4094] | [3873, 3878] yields -0.70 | -1.0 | 0.67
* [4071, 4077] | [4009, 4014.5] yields 0.58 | -0.7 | -0.81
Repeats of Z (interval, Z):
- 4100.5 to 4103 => 0.71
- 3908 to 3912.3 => 1.07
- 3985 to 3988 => 1.09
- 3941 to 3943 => 0.82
